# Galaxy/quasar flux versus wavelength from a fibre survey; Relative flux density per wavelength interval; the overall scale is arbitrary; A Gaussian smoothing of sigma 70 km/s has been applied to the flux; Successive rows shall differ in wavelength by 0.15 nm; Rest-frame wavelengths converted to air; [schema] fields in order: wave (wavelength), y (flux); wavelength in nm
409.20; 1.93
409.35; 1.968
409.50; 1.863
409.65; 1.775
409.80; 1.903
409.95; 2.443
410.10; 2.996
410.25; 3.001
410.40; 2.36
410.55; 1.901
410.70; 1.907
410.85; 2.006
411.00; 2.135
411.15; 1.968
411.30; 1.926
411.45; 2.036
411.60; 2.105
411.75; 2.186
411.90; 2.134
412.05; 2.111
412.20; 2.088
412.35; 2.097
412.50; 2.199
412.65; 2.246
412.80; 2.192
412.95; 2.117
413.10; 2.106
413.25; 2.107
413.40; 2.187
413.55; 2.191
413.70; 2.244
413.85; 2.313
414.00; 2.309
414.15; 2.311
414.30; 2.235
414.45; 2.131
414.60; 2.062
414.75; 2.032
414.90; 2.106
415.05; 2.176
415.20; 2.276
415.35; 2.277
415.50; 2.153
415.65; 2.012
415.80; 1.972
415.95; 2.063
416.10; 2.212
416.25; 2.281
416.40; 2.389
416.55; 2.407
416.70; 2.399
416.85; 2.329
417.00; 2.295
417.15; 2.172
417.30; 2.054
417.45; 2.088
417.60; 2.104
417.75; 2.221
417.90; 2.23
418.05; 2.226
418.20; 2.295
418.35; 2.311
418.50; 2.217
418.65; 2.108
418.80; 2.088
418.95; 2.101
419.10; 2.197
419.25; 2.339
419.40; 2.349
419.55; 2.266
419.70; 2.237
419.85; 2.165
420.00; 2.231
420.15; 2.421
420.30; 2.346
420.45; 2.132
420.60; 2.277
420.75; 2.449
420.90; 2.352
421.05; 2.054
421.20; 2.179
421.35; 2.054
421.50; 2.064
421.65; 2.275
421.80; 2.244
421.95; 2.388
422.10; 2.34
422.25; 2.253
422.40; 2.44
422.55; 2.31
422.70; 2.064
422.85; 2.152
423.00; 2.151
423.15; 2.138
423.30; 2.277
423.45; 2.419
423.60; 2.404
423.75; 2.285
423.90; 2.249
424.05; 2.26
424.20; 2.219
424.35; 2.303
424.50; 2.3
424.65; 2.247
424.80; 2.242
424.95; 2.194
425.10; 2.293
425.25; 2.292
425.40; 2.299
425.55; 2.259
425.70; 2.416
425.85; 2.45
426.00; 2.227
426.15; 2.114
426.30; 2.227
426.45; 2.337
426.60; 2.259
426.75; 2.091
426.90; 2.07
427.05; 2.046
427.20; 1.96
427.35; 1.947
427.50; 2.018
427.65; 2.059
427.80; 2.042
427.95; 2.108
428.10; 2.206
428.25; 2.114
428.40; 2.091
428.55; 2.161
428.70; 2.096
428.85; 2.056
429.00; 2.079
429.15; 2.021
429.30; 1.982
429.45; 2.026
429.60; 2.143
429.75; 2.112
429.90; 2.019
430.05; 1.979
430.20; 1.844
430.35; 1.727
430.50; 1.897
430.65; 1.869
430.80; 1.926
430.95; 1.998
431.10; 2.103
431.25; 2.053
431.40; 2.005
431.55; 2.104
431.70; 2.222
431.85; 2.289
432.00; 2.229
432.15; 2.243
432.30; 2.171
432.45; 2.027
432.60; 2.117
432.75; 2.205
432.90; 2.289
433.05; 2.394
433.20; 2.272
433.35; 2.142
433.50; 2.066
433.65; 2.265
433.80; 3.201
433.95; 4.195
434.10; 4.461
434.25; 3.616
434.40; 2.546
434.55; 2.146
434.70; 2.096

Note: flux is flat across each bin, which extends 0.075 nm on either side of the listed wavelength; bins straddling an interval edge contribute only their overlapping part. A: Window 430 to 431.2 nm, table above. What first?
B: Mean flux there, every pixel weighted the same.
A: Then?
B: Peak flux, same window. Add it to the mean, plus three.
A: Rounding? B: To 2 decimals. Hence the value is 7.02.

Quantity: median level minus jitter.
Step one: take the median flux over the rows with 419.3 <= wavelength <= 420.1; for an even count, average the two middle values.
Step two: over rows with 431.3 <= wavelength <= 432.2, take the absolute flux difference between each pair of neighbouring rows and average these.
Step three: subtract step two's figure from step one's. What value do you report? 2.17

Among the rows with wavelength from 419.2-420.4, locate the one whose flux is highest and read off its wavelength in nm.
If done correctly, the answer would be 420.15 nm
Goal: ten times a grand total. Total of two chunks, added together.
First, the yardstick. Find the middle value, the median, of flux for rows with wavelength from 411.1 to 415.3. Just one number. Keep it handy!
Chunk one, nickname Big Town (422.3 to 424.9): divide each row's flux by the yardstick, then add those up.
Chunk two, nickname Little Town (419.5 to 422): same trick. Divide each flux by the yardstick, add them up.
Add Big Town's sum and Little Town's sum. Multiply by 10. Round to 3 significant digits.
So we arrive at 359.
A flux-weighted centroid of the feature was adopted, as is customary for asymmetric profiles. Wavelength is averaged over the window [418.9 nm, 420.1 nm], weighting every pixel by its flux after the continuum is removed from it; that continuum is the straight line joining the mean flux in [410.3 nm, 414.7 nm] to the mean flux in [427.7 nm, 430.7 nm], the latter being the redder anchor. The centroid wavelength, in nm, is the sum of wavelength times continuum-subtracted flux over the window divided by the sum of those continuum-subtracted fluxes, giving 419.50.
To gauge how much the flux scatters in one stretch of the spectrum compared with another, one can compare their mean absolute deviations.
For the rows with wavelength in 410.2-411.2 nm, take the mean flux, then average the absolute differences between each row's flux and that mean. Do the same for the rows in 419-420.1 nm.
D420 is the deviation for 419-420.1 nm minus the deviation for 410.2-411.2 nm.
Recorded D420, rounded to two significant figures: -0.23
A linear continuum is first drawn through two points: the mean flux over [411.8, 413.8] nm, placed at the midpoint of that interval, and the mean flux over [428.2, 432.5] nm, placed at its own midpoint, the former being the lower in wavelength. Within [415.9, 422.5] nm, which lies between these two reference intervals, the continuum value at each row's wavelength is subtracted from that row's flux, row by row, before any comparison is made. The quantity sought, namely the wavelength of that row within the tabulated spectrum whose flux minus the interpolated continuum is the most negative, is 417.30 nm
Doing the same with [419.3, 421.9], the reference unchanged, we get 421.05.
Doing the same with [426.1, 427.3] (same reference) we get 427.20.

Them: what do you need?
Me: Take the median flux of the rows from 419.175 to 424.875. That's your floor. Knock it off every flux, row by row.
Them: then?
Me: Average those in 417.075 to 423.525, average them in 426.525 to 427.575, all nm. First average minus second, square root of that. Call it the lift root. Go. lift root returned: 0.41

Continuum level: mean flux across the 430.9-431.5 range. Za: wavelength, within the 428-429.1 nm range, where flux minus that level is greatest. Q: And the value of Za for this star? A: 428.10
